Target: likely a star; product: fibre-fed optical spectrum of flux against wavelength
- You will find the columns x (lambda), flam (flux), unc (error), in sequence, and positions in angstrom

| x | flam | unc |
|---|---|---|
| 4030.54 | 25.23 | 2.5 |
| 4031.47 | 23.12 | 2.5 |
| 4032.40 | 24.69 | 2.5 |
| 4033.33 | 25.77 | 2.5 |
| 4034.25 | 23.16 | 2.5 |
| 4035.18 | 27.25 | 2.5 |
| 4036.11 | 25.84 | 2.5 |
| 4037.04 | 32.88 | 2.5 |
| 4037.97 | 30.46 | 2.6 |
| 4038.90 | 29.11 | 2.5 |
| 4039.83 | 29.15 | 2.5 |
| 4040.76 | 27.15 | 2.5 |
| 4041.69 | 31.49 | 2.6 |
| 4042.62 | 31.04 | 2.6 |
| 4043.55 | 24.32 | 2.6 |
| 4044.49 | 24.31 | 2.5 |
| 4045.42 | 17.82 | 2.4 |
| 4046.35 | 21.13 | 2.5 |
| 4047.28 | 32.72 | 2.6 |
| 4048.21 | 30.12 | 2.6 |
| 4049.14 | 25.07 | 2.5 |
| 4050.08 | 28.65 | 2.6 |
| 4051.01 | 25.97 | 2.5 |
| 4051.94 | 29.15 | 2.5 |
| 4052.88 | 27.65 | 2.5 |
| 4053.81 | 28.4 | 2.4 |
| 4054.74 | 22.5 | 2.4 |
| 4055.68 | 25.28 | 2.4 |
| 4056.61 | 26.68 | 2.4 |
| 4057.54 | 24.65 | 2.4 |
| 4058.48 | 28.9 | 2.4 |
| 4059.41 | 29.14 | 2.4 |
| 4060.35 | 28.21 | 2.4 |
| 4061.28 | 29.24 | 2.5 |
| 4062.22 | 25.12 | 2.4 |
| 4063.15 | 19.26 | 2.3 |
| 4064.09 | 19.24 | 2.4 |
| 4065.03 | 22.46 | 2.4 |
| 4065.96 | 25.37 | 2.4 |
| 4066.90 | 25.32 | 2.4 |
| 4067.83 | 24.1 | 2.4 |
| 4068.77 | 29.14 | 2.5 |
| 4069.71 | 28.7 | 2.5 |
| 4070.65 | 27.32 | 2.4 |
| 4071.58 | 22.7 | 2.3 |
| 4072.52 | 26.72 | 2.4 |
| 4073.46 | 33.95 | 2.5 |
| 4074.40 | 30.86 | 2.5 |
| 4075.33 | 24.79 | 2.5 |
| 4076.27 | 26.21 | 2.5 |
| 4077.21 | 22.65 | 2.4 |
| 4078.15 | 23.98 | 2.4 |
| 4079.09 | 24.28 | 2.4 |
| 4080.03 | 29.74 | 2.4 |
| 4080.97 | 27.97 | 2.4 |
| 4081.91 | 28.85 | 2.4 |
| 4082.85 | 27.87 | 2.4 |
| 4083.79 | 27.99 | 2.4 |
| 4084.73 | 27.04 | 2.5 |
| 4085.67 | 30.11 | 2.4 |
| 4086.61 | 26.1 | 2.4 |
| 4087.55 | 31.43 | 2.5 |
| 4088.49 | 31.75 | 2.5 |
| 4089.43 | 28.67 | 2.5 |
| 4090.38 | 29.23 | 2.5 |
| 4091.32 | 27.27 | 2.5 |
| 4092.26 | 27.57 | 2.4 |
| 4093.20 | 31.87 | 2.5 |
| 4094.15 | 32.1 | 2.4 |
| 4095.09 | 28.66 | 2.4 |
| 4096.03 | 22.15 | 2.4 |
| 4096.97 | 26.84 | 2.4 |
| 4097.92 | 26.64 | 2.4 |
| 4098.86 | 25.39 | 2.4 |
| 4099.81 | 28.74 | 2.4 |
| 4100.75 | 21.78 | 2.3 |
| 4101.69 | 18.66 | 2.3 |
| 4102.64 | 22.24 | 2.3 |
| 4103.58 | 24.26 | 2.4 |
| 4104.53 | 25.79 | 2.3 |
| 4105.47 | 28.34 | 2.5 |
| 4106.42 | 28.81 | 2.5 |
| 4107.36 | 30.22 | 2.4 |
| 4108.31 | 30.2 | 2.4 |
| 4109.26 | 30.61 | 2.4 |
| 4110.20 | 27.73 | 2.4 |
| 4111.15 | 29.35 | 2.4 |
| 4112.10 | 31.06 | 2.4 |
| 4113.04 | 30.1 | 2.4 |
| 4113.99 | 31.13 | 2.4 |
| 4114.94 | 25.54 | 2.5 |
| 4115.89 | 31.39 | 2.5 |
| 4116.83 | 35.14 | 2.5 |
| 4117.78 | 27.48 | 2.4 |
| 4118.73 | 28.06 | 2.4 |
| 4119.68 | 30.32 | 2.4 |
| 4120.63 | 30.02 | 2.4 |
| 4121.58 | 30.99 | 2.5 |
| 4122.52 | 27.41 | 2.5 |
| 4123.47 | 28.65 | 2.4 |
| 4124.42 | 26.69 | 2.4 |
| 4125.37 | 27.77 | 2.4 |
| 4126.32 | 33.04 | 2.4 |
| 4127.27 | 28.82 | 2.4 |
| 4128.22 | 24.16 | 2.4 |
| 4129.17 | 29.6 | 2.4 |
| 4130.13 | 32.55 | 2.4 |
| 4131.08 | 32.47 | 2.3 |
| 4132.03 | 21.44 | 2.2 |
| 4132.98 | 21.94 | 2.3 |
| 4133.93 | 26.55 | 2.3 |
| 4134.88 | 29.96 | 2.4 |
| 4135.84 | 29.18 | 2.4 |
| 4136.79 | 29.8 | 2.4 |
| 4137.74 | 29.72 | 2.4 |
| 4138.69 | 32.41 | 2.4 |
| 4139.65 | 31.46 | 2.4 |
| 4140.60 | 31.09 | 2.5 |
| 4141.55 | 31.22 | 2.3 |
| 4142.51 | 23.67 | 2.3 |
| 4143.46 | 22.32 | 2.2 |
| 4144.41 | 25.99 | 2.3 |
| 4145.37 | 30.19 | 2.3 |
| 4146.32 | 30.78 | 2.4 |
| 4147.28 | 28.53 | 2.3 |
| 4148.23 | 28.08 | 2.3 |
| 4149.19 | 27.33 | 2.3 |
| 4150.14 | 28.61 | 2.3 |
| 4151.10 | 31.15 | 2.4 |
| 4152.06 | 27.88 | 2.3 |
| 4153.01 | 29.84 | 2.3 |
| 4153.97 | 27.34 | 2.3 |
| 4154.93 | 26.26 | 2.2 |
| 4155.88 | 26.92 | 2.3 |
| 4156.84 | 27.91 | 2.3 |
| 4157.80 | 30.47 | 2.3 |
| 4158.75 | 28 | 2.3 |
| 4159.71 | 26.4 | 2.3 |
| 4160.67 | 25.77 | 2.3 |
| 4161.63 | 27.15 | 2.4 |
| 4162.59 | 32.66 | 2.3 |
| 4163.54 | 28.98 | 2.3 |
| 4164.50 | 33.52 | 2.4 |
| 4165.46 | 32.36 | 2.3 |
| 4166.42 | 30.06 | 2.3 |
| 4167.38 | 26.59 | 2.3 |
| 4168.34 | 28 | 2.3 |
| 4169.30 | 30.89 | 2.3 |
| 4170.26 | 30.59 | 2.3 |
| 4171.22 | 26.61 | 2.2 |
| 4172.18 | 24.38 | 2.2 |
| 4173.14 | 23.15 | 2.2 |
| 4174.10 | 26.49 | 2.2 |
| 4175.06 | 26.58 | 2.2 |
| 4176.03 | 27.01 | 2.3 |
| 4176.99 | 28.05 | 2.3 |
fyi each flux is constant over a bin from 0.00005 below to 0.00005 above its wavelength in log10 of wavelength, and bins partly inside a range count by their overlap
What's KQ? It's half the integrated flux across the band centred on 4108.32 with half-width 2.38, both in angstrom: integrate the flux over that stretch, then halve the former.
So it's 70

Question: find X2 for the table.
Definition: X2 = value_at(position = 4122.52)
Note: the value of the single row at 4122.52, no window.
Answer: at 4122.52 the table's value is 27.41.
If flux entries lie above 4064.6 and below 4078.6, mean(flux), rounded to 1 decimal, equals 26.3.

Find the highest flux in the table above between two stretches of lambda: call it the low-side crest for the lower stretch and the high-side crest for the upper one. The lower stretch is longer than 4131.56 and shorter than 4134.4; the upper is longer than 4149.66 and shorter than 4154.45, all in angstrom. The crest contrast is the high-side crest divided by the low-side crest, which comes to 1.17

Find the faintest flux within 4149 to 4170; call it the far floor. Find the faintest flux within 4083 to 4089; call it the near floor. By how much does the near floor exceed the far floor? 0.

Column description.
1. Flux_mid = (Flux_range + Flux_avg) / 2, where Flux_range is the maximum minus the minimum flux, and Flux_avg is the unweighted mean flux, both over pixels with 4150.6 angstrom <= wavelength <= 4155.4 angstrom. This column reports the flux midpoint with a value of 16.7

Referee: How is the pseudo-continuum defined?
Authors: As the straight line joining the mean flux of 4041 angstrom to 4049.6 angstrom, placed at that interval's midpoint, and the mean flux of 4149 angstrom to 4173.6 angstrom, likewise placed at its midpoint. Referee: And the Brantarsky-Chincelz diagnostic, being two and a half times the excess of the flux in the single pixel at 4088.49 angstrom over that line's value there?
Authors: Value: 11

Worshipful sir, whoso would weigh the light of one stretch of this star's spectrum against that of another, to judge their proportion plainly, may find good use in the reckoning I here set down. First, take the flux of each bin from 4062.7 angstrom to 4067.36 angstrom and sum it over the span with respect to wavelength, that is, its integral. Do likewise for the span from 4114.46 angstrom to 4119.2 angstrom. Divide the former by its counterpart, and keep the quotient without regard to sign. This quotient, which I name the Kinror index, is 0.7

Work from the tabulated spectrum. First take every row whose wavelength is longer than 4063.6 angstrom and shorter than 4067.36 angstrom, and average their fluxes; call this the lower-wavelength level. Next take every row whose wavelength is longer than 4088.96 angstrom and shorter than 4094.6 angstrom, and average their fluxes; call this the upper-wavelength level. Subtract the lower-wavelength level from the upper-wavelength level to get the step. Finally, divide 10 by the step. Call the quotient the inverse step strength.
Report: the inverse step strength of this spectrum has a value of 1.6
